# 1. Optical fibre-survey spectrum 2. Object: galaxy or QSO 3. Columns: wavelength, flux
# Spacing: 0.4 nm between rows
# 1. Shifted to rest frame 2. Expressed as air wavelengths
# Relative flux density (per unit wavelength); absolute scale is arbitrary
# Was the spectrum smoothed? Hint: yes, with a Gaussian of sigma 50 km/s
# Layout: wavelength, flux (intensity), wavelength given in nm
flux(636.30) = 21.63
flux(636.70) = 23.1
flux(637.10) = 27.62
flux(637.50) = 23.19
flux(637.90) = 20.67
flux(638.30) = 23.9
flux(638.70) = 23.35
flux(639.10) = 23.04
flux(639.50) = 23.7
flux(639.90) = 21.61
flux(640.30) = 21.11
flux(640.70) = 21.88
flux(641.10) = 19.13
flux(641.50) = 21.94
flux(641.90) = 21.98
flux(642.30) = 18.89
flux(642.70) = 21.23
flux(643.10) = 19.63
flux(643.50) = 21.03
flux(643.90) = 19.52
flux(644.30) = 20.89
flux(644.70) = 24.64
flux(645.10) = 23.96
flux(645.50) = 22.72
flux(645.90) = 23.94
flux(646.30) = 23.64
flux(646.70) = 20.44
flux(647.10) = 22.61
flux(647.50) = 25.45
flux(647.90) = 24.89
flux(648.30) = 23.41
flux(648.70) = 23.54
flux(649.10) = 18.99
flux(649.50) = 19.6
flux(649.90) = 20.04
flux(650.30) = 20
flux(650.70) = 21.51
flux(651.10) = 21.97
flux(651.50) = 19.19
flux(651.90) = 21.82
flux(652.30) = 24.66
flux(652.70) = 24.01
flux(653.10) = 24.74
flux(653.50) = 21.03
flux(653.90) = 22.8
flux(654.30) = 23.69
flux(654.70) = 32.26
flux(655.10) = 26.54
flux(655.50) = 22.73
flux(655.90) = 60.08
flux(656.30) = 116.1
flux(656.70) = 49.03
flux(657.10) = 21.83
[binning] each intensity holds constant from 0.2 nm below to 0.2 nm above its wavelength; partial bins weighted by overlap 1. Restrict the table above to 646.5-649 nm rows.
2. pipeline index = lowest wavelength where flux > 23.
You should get 647.50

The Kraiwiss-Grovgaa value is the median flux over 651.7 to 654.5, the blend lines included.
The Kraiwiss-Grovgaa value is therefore 23.7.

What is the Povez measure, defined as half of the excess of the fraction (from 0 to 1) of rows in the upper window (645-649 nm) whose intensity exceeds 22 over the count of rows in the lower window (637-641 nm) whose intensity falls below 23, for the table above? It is -1.55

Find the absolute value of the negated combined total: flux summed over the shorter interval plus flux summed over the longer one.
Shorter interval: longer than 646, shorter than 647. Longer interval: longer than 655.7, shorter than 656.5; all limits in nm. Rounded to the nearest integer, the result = 220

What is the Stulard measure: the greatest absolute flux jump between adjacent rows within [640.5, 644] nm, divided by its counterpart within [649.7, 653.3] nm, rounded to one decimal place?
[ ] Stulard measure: 1.1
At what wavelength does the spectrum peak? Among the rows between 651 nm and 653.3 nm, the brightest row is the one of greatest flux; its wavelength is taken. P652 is 653.10 nm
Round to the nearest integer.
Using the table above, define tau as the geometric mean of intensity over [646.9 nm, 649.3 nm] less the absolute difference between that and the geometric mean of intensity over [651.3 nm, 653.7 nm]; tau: 22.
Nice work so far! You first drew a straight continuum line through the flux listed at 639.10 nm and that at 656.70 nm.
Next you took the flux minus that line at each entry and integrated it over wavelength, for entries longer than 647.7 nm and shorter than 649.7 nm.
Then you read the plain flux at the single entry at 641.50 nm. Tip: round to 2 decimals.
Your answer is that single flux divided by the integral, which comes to -0.73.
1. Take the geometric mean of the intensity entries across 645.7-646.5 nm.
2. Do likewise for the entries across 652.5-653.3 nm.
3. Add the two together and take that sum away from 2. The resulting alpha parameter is -46.2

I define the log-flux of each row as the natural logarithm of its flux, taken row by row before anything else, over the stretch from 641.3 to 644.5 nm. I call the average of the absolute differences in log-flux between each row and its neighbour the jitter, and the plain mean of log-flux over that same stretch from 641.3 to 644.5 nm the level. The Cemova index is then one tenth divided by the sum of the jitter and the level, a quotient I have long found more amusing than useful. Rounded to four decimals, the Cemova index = 0.0322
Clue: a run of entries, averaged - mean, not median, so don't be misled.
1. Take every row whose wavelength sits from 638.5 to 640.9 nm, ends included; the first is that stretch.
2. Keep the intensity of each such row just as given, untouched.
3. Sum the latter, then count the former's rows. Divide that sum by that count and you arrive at 22.4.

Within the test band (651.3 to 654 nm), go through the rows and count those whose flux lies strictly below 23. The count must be 4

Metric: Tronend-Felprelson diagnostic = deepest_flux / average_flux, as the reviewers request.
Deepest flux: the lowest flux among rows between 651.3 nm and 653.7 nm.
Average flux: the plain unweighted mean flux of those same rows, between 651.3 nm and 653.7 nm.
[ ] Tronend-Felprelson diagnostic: 0.850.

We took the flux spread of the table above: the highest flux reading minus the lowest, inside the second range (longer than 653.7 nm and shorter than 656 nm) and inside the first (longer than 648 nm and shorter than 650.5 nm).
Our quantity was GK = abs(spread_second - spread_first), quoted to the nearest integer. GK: 33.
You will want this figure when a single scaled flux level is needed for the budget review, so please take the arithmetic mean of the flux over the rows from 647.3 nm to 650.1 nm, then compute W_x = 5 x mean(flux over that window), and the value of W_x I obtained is 111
